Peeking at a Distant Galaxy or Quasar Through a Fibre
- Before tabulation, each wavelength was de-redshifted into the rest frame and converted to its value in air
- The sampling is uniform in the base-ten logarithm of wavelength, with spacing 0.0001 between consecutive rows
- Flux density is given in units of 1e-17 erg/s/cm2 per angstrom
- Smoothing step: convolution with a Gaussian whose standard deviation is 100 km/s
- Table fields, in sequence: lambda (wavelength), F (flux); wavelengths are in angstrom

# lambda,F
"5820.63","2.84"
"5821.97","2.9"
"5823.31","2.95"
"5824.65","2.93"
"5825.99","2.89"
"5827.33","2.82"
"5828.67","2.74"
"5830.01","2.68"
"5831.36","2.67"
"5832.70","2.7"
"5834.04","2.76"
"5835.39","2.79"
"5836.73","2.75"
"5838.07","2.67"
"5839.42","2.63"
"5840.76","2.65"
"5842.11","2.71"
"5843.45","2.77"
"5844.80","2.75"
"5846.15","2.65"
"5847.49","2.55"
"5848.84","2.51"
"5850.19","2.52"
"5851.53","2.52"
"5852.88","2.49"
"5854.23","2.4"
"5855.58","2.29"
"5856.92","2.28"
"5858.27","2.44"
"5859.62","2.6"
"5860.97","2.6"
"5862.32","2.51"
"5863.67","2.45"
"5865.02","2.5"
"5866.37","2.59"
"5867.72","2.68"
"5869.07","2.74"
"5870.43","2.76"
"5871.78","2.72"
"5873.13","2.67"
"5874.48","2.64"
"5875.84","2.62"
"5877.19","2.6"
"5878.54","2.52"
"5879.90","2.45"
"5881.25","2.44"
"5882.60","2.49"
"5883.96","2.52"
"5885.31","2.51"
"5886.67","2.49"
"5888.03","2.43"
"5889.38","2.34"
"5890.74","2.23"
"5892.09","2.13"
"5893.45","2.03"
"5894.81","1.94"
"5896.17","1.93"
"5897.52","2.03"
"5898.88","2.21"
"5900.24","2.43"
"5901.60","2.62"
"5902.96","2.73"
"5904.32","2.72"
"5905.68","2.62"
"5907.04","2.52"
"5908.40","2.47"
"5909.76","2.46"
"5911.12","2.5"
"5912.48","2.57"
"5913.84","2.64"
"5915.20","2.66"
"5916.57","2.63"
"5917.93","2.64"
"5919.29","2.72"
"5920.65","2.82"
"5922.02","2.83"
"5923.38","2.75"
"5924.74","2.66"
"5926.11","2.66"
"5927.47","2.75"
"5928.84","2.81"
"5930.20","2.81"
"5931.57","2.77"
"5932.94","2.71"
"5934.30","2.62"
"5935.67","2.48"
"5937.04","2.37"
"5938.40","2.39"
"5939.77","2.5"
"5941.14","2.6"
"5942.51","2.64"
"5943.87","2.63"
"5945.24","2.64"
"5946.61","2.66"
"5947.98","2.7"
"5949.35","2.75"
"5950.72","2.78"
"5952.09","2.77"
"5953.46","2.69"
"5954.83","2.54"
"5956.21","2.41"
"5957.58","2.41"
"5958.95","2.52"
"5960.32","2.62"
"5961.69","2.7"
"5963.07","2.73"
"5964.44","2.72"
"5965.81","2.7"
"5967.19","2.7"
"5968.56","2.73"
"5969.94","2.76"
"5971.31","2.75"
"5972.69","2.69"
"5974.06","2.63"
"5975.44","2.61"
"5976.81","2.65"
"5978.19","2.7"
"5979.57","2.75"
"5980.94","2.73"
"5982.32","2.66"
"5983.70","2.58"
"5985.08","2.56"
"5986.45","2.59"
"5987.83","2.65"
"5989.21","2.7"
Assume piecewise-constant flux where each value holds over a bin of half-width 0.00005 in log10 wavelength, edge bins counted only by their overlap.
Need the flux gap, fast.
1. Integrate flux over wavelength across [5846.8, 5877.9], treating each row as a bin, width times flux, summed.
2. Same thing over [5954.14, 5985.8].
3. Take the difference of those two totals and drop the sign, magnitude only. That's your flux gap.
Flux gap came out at 4.4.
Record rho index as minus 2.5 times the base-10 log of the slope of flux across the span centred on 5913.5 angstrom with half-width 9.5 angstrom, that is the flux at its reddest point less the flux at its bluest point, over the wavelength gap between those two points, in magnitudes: 5.5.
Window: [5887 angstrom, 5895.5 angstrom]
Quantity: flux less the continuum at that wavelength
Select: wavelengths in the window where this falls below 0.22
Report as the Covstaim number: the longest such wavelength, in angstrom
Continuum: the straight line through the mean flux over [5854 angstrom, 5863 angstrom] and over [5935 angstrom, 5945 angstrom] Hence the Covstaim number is 5894.81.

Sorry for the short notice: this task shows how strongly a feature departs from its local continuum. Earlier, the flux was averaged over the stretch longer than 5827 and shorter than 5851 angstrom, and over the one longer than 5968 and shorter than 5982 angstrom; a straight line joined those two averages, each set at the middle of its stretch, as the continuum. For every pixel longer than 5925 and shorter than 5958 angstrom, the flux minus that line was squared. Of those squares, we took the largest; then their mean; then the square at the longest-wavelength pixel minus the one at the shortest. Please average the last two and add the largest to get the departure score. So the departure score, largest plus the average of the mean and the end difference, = 0.16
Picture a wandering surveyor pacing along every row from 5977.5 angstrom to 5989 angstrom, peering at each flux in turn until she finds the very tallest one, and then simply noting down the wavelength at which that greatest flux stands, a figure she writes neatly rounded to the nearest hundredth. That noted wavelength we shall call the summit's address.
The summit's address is 5979.57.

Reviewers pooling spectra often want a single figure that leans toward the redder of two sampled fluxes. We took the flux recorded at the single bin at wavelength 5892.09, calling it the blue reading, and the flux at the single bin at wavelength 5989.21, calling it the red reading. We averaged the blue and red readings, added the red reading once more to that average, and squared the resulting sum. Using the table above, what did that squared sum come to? 26.2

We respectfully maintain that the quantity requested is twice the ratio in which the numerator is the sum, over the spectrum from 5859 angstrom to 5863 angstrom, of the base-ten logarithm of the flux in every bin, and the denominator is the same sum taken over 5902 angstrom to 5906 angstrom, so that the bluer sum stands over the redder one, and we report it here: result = 1.91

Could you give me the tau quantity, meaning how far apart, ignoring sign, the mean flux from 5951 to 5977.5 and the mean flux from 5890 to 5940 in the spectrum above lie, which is 0.13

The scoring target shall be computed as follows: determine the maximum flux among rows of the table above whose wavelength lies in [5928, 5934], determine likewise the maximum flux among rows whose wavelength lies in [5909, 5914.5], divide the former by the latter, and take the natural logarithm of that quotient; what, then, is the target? 0.062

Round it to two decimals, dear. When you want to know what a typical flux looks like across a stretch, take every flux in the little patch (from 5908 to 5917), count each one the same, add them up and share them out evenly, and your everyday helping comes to 2.56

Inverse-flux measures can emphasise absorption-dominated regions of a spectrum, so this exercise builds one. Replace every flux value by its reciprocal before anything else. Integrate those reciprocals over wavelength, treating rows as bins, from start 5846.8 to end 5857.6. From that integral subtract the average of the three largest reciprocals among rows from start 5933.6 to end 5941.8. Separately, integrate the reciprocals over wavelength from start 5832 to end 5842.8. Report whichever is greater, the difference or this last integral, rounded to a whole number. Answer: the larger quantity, 4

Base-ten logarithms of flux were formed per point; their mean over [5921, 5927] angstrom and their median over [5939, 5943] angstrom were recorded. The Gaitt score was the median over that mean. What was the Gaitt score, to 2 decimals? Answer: 0.95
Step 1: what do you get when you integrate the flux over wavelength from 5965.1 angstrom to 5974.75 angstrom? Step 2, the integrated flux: 26.1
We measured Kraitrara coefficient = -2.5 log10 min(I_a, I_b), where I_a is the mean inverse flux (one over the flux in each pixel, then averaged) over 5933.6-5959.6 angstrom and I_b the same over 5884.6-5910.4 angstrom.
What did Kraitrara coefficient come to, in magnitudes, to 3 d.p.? 1.028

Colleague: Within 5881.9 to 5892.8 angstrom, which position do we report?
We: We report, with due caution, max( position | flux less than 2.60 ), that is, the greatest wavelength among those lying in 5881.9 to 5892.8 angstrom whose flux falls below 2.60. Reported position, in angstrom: 5892.09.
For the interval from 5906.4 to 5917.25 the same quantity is 5912.48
